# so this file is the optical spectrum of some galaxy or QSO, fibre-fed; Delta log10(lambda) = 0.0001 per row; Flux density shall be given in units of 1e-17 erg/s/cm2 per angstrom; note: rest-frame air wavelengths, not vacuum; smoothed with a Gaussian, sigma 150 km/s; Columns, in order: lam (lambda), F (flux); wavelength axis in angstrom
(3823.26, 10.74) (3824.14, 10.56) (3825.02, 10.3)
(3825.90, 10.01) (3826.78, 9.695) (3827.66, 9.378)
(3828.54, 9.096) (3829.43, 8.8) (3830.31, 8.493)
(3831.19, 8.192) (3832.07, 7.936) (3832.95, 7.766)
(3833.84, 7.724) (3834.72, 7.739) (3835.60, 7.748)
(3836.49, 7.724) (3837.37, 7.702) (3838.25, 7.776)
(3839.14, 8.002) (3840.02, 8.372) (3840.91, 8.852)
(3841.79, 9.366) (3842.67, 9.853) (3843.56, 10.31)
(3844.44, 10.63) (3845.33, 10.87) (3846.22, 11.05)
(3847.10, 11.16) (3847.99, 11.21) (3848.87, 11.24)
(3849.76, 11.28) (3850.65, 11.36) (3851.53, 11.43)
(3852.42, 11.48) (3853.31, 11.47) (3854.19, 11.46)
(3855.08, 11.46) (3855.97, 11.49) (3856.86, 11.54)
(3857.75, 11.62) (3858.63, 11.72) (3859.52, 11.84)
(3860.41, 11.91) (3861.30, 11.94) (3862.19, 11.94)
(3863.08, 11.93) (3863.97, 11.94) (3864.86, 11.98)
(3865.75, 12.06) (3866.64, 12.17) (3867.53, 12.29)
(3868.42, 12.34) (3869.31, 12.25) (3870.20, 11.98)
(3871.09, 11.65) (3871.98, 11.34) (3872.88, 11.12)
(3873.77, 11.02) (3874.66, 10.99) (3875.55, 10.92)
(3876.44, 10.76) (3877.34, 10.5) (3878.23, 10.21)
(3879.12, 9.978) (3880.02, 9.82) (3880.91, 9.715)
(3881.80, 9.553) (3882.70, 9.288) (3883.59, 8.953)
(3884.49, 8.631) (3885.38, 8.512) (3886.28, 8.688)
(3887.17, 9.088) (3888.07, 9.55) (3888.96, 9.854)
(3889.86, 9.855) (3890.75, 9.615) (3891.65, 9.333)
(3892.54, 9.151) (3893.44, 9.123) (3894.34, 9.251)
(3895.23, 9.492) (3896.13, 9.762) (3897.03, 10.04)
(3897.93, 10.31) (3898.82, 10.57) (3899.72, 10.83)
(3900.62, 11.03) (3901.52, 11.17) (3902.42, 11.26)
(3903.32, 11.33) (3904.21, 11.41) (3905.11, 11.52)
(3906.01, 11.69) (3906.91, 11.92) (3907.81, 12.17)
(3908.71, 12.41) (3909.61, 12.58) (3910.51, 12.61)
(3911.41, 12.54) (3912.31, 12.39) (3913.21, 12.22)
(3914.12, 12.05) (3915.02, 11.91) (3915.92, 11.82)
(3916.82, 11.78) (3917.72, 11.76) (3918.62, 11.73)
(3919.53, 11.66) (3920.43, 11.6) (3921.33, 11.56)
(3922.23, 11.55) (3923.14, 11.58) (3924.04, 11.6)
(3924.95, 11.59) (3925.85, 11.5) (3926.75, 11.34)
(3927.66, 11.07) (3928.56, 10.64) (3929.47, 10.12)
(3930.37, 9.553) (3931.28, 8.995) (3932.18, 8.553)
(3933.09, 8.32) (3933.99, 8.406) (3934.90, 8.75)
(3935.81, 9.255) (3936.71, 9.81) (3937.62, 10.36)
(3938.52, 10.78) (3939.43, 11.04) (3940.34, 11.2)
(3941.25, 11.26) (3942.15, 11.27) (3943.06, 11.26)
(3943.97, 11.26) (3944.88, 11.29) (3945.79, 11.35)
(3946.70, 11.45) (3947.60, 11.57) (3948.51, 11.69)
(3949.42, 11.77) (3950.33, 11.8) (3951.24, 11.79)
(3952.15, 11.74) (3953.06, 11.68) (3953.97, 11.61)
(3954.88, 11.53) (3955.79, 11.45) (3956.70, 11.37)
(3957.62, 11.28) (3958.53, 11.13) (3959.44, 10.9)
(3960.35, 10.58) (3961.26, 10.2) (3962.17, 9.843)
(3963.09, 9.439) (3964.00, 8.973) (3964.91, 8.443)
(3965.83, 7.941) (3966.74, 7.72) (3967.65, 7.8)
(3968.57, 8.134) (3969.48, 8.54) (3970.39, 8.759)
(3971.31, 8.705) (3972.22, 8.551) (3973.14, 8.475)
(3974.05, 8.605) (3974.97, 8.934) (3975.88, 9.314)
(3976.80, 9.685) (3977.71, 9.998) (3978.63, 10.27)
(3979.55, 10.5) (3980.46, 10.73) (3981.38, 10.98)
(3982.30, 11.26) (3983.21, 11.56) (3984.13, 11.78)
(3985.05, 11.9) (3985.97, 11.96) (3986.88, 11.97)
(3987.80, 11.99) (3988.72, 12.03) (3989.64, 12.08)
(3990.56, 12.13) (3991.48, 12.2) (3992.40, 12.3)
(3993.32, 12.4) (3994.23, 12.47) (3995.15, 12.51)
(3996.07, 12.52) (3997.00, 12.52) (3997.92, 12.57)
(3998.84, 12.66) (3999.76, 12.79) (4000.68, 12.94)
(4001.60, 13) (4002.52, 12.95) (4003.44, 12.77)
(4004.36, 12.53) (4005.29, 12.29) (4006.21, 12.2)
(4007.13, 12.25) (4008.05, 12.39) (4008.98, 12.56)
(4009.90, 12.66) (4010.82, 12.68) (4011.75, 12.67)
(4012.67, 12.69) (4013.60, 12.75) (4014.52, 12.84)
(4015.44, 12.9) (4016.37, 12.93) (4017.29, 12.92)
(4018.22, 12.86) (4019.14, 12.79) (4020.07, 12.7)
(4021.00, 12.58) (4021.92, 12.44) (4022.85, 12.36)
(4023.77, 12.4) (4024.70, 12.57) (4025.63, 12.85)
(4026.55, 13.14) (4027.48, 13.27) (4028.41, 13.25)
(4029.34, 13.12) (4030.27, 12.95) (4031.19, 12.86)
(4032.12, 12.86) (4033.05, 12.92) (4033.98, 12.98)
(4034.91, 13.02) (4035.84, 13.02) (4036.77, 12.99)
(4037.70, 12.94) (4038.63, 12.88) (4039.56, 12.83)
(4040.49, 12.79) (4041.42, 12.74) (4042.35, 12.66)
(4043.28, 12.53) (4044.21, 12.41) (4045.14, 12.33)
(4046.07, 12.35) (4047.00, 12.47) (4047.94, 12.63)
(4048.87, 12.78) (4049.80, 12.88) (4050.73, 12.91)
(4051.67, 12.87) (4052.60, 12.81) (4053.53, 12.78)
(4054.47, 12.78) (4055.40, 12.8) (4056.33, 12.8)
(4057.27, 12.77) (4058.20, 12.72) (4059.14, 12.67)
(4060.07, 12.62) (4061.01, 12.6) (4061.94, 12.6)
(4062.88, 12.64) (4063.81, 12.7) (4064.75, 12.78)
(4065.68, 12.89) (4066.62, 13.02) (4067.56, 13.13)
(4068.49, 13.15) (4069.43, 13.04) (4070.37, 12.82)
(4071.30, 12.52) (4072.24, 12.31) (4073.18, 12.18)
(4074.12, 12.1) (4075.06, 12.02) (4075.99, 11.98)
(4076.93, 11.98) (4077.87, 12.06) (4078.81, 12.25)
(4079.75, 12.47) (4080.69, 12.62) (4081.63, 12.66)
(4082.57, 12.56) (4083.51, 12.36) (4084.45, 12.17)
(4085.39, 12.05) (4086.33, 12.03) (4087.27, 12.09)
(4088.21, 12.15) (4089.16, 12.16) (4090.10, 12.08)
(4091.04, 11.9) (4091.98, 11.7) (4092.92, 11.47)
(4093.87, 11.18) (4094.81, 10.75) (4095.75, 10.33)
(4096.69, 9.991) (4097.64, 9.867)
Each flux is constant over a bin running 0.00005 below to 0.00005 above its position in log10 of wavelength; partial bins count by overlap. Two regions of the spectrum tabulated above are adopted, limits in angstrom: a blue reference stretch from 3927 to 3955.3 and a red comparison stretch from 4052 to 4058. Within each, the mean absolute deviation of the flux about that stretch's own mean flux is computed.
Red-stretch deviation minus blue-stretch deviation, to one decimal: -0.9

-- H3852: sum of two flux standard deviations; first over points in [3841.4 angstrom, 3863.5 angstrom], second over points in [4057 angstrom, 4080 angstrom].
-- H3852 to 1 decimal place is 1.0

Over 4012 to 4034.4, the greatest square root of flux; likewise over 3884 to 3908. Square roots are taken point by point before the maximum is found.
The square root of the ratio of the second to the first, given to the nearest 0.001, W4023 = 0.979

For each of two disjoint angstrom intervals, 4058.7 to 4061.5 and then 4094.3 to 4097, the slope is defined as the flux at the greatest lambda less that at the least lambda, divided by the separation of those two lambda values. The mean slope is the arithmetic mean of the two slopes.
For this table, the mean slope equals -0.22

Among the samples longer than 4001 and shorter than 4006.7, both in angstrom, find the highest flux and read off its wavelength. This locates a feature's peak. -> 4001.60 angstrom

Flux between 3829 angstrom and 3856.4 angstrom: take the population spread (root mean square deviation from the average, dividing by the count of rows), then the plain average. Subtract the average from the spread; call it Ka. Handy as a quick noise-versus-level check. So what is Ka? -8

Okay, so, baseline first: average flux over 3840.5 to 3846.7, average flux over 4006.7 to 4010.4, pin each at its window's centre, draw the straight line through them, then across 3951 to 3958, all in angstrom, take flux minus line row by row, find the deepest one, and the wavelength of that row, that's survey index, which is 3957.62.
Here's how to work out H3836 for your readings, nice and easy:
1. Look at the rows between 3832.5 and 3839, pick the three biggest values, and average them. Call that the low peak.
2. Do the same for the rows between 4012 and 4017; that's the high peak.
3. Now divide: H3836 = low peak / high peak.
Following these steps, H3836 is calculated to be 0.60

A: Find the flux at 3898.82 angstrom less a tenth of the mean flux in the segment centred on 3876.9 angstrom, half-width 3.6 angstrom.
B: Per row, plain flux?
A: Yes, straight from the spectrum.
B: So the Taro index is 9.5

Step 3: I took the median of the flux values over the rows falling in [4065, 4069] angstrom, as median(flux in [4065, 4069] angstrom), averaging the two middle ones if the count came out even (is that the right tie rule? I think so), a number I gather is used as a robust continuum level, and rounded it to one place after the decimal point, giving 13.1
